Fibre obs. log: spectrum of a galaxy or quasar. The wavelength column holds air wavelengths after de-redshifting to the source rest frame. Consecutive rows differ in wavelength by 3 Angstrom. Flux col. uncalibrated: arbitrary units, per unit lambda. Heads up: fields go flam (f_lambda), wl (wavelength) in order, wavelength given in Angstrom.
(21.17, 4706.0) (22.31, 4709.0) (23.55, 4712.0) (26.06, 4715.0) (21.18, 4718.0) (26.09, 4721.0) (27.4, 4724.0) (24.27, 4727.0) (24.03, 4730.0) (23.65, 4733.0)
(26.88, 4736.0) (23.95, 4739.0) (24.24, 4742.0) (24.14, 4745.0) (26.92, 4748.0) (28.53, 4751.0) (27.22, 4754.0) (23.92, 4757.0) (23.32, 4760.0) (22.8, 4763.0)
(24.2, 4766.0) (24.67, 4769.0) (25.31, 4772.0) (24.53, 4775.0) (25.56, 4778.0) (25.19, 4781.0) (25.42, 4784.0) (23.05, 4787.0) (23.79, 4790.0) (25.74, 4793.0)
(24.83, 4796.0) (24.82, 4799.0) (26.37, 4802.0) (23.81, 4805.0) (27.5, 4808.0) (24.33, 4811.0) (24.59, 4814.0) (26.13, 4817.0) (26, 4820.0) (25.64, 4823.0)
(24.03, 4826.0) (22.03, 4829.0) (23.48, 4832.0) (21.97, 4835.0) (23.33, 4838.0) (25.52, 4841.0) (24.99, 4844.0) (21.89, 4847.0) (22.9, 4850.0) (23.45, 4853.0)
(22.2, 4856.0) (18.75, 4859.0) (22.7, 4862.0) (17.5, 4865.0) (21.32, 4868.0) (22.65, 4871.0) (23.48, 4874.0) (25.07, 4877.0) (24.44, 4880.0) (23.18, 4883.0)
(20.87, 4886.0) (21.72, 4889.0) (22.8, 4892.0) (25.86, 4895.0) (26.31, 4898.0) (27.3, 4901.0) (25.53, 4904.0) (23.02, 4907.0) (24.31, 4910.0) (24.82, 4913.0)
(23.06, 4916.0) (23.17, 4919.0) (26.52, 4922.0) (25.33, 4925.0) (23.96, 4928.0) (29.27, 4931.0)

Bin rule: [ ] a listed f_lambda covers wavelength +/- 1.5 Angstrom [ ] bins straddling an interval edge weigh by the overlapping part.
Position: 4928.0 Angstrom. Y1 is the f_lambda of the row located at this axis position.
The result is 23.96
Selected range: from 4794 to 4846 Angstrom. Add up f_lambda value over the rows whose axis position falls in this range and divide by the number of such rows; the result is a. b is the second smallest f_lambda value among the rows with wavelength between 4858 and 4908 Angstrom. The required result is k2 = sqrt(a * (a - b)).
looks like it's 12.1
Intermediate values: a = 24.7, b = 18.75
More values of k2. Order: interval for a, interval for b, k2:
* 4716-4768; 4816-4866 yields 12.3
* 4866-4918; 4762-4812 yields 4.4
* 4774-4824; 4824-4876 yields 12.7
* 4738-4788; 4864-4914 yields 10.0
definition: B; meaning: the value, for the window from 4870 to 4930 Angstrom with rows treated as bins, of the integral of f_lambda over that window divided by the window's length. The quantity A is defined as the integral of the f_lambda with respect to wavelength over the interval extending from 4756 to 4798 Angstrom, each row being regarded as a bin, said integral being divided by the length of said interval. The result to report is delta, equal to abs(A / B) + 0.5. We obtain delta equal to 1.51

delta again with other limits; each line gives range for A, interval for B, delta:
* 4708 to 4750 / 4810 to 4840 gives 1.52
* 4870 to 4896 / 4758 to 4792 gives 1.46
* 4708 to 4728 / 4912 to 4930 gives 1.49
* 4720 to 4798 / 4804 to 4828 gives 1.49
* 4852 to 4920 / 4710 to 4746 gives 1.44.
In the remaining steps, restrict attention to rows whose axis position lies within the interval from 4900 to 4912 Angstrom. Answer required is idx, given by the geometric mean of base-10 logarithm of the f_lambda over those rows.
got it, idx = 1.40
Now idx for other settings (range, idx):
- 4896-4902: 1.43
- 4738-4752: 1.41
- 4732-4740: 1.39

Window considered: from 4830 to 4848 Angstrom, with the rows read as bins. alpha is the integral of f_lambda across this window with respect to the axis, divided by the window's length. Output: 23.5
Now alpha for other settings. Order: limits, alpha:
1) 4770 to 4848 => 24.6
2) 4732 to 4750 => 25.1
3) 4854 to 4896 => 22.3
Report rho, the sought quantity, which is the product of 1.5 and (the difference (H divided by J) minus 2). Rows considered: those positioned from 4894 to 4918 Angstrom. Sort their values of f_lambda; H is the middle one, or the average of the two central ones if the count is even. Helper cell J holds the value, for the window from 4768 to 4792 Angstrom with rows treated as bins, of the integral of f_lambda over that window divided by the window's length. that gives -1.47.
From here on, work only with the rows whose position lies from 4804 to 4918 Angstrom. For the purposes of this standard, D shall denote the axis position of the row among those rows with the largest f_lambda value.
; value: 4808.0 Angstrom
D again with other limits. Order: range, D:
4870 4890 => 4877.0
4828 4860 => 4841.0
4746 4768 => 4751.0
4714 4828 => 4751.0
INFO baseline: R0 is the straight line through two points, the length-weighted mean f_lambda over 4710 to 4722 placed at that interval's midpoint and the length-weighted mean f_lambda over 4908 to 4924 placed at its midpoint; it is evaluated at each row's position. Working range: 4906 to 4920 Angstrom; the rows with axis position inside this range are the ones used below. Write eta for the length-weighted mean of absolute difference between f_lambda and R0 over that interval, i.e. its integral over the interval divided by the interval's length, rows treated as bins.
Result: 0.84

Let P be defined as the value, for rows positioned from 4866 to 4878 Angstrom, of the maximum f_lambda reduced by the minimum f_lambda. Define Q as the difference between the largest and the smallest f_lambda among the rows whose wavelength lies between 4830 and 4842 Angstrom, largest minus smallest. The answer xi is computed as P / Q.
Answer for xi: 1.1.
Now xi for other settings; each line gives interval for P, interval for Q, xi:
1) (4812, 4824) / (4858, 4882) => 0.2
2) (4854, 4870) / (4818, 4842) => 1.3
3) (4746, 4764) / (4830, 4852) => 1.6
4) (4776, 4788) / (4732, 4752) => 0.5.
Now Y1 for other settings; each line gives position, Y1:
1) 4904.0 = 25.53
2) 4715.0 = 26.06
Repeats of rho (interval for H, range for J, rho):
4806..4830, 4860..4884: -1.32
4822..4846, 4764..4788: -1.56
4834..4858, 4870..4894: -1.50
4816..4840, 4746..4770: -1.59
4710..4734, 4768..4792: -1.53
